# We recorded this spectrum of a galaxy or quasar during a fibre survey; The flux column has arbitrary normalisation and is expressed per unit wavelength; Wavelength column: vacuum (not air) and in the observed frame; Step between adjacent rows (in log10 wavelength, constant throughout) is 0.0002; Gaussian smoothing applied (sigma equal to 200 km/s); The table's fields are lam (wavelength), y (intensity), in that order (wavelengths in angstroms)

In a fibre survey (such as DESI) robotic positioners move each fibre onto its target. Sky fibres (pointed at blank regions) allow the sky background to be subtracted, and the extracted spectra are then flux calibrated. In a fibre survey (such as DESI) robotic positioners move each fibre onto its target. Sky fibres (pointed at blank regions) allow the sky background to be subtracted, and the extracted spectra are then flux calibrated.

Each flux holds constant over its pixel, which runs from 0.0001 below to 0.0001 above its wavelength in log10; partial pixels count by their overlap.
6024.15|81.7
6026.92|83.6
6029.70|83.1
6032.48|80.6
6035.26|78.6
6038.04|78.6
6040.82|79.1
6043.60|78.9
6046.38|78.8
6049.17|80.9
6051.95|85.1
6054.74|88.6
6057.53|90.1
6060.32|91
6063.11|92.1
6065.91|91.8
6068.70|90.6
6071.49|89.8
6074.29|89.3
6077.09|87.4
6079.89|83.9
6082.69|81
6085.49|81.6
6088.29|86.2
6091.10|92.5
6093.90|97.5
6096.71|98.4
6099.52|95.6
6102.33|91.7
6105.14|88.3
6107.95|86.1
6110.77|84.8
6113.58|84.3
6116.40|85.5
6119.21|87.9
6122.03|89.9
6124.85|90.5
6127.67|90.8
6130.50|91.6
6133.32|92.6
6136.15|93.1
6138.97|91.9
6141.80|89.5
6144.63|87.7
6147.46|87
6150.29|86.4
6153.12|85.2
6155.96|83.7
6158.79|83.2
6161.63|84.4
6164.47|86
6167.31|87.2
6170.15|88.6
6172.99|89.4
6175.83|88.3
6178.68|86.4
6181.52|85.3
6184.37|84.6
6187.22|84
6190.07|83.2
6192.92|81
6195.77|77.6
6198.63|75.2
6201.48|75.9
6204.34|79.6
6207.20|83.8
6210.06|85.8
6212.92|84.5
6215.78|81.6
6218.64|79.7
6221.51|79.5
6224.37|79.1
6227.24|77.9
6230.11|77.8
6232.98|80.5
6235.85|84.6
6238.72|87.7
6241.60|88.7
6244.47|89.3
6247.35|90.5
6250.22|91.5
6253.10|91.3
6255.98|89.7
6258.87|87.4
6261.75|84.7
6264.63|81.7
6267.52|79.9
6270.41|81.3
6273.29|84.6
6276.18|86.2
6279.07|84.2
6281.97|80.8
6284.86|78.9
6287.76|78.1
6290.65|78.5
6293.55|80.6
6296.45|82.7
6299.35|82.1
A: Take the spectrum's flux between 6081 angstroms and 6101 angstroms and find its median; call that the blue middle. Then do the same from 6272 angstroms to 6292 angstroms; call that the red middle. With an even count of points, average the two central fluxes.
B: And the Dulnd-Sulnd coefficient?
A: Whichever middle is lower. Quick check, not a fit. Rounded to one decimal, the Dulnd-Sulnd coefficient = 80.8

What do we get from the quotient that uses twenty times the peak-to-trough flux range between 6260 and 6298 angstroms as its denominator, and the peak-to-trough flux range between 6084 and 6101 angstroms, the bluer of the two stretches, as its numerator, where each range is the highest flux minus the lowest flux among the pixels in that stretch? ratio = 0.10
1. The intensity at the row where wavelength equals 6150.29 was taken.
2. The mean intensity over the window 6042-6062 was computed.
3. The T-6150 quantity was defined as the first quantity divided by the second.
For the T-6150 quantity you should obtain 1.02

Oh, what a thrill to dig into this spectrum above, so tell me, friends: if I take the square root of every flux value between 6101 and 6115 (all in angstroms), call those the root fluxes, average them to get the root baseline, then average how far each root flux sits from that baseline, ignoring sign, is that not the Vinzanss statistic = 0.13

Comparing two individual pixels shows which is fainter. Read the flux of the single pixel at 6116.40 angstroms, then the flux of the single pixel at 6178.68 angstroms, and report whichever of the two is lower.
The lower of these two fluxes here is 85.5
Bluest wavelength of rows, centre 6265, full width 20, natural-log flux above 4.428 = 6255.98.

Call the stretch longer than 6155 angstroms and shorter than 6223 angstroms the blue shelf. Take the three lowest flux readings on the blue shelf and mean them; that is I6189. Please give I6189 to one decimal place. 76.2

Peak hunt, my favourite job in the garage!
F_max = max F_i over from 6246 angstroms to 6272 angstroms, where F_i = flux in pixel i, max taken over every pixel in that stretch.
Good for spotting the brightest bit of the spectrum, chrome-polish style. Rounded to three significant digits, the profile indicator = 91.5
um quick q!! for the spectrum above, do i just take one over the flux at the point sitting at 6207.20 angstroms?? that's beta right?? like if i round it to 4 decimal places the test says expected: 0.0119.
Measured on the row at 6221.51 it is 0.0126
